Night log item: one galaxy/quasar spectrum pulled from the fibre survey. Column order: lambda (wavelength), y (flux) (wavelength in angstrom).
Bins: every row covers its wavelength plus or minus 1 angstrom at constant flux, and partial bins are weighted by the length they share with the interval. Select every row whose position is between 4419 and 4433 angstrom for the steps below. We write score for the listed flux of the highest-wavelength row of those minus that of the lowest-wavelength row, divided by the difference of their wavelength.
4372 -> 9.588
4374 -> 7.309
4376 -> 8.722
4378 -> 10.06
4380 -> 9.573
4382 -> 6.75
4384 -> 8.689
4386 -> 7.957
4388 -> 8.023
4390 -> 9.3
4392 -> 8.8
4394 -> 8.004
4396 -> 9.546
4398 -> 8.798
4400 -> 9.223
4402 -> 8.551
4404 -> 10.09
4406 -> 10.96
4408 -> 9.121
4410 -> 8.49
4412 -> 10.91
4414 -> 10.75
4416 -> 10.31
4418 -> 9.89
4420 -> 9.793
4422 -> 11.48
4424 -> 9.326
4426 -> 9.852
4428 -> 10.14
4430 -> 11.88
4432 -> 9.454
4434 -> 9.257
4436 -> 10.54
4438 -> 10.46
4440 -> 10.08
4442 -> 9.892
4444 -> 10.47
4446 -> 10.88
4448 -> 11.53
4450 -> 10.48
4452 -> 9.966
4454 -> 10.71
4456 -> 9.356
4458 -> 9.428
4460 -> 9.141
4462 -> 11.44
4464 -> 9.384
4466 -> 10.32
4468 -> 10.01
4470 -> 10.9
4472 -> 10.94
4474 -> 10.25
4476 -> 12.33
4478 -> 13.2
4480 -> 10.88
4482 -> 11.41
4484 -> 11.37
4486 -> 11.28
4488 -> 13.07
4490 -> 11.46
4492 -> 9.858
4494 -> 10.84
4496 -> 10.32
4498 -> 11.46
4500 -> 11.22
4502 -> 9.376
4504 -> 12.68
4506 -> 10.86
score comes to -0.03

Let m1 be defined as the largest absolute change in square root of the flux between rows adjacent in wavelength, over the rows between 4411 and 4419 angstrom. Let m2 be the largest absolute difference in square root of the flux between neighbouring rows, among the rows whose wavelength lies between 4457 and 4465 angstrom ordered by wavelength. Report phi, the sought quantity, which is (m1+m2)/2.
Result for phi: 0.21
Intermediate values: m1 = 0.07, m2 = 0.36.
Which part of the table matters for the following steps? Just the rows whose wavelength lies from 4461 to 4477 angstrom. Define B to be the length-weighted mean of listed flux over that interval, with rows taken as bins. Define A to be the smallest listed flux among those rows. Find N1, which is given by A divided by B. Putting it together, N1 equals 0.877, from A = 9.384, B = 10.7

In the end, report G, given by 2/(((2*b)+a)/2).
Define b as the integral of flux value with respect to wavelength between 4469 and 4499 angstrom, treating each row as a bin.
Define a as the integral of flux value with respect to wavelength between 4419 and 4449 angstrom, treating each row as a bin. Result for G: 0.0040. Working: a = 310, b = 339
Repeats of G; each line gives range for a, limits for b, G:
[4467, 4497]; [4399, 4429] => 0.0043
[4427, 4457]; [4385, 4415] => 0.0046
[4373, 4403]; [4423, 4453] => 0.0046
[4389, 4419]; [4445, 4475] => 0.0044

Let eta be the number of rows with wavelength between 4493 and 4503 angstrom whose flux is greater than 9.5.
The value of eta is 4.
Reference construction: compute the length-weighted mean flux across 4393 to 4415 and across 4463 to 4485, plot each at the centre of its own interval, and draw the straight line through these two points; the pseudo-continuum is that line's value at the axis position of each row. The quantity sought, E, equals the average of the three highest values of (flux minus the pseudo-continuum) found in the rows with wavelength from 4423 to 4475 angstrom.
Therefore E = 1.2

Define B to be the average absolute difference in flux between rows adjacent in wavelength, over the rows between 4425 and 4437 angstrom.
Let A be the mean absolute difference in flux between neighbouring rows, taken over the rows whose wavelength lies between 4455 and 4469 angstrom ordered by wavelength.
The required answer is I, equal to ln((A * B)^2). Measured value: 0.3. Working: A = 0.99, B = 1.19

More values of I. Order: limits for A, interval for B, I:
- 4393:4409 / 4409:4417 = 0.2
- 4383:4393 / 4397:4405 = -1.1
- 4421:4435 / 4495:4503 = 0.5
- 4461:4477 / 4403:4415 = 0.3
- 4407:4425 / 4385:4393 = -1.0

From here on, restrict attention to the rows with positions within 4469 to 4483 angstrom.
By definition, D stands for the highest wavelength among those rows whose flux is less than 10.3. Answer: 4474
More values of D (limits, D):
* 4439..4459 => 4458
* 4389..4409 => 4408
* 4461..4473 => 4468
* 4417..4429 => 4428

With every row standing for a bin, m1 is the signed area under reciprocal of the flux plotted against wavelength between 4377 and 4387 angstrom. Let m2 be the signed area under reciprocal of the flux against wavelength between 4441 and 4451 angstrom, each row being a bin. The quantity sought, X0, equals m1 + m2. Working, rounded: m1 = 1.19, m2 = 0.94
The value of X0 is 2.13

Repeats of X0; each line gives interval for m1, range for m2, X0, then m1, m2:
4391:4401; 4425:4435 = 2.13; 1.13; 1.00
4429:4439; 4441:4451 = 1.92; 0.98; 0.94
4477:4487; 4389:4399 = 1.99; 0.86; 1.13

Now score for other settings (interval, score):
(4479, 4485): 0.12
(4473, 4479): 0.74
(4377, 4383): -0.83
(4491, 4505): 0.24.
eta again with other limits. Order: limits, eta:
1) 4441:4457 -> 7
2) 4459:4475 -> 6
